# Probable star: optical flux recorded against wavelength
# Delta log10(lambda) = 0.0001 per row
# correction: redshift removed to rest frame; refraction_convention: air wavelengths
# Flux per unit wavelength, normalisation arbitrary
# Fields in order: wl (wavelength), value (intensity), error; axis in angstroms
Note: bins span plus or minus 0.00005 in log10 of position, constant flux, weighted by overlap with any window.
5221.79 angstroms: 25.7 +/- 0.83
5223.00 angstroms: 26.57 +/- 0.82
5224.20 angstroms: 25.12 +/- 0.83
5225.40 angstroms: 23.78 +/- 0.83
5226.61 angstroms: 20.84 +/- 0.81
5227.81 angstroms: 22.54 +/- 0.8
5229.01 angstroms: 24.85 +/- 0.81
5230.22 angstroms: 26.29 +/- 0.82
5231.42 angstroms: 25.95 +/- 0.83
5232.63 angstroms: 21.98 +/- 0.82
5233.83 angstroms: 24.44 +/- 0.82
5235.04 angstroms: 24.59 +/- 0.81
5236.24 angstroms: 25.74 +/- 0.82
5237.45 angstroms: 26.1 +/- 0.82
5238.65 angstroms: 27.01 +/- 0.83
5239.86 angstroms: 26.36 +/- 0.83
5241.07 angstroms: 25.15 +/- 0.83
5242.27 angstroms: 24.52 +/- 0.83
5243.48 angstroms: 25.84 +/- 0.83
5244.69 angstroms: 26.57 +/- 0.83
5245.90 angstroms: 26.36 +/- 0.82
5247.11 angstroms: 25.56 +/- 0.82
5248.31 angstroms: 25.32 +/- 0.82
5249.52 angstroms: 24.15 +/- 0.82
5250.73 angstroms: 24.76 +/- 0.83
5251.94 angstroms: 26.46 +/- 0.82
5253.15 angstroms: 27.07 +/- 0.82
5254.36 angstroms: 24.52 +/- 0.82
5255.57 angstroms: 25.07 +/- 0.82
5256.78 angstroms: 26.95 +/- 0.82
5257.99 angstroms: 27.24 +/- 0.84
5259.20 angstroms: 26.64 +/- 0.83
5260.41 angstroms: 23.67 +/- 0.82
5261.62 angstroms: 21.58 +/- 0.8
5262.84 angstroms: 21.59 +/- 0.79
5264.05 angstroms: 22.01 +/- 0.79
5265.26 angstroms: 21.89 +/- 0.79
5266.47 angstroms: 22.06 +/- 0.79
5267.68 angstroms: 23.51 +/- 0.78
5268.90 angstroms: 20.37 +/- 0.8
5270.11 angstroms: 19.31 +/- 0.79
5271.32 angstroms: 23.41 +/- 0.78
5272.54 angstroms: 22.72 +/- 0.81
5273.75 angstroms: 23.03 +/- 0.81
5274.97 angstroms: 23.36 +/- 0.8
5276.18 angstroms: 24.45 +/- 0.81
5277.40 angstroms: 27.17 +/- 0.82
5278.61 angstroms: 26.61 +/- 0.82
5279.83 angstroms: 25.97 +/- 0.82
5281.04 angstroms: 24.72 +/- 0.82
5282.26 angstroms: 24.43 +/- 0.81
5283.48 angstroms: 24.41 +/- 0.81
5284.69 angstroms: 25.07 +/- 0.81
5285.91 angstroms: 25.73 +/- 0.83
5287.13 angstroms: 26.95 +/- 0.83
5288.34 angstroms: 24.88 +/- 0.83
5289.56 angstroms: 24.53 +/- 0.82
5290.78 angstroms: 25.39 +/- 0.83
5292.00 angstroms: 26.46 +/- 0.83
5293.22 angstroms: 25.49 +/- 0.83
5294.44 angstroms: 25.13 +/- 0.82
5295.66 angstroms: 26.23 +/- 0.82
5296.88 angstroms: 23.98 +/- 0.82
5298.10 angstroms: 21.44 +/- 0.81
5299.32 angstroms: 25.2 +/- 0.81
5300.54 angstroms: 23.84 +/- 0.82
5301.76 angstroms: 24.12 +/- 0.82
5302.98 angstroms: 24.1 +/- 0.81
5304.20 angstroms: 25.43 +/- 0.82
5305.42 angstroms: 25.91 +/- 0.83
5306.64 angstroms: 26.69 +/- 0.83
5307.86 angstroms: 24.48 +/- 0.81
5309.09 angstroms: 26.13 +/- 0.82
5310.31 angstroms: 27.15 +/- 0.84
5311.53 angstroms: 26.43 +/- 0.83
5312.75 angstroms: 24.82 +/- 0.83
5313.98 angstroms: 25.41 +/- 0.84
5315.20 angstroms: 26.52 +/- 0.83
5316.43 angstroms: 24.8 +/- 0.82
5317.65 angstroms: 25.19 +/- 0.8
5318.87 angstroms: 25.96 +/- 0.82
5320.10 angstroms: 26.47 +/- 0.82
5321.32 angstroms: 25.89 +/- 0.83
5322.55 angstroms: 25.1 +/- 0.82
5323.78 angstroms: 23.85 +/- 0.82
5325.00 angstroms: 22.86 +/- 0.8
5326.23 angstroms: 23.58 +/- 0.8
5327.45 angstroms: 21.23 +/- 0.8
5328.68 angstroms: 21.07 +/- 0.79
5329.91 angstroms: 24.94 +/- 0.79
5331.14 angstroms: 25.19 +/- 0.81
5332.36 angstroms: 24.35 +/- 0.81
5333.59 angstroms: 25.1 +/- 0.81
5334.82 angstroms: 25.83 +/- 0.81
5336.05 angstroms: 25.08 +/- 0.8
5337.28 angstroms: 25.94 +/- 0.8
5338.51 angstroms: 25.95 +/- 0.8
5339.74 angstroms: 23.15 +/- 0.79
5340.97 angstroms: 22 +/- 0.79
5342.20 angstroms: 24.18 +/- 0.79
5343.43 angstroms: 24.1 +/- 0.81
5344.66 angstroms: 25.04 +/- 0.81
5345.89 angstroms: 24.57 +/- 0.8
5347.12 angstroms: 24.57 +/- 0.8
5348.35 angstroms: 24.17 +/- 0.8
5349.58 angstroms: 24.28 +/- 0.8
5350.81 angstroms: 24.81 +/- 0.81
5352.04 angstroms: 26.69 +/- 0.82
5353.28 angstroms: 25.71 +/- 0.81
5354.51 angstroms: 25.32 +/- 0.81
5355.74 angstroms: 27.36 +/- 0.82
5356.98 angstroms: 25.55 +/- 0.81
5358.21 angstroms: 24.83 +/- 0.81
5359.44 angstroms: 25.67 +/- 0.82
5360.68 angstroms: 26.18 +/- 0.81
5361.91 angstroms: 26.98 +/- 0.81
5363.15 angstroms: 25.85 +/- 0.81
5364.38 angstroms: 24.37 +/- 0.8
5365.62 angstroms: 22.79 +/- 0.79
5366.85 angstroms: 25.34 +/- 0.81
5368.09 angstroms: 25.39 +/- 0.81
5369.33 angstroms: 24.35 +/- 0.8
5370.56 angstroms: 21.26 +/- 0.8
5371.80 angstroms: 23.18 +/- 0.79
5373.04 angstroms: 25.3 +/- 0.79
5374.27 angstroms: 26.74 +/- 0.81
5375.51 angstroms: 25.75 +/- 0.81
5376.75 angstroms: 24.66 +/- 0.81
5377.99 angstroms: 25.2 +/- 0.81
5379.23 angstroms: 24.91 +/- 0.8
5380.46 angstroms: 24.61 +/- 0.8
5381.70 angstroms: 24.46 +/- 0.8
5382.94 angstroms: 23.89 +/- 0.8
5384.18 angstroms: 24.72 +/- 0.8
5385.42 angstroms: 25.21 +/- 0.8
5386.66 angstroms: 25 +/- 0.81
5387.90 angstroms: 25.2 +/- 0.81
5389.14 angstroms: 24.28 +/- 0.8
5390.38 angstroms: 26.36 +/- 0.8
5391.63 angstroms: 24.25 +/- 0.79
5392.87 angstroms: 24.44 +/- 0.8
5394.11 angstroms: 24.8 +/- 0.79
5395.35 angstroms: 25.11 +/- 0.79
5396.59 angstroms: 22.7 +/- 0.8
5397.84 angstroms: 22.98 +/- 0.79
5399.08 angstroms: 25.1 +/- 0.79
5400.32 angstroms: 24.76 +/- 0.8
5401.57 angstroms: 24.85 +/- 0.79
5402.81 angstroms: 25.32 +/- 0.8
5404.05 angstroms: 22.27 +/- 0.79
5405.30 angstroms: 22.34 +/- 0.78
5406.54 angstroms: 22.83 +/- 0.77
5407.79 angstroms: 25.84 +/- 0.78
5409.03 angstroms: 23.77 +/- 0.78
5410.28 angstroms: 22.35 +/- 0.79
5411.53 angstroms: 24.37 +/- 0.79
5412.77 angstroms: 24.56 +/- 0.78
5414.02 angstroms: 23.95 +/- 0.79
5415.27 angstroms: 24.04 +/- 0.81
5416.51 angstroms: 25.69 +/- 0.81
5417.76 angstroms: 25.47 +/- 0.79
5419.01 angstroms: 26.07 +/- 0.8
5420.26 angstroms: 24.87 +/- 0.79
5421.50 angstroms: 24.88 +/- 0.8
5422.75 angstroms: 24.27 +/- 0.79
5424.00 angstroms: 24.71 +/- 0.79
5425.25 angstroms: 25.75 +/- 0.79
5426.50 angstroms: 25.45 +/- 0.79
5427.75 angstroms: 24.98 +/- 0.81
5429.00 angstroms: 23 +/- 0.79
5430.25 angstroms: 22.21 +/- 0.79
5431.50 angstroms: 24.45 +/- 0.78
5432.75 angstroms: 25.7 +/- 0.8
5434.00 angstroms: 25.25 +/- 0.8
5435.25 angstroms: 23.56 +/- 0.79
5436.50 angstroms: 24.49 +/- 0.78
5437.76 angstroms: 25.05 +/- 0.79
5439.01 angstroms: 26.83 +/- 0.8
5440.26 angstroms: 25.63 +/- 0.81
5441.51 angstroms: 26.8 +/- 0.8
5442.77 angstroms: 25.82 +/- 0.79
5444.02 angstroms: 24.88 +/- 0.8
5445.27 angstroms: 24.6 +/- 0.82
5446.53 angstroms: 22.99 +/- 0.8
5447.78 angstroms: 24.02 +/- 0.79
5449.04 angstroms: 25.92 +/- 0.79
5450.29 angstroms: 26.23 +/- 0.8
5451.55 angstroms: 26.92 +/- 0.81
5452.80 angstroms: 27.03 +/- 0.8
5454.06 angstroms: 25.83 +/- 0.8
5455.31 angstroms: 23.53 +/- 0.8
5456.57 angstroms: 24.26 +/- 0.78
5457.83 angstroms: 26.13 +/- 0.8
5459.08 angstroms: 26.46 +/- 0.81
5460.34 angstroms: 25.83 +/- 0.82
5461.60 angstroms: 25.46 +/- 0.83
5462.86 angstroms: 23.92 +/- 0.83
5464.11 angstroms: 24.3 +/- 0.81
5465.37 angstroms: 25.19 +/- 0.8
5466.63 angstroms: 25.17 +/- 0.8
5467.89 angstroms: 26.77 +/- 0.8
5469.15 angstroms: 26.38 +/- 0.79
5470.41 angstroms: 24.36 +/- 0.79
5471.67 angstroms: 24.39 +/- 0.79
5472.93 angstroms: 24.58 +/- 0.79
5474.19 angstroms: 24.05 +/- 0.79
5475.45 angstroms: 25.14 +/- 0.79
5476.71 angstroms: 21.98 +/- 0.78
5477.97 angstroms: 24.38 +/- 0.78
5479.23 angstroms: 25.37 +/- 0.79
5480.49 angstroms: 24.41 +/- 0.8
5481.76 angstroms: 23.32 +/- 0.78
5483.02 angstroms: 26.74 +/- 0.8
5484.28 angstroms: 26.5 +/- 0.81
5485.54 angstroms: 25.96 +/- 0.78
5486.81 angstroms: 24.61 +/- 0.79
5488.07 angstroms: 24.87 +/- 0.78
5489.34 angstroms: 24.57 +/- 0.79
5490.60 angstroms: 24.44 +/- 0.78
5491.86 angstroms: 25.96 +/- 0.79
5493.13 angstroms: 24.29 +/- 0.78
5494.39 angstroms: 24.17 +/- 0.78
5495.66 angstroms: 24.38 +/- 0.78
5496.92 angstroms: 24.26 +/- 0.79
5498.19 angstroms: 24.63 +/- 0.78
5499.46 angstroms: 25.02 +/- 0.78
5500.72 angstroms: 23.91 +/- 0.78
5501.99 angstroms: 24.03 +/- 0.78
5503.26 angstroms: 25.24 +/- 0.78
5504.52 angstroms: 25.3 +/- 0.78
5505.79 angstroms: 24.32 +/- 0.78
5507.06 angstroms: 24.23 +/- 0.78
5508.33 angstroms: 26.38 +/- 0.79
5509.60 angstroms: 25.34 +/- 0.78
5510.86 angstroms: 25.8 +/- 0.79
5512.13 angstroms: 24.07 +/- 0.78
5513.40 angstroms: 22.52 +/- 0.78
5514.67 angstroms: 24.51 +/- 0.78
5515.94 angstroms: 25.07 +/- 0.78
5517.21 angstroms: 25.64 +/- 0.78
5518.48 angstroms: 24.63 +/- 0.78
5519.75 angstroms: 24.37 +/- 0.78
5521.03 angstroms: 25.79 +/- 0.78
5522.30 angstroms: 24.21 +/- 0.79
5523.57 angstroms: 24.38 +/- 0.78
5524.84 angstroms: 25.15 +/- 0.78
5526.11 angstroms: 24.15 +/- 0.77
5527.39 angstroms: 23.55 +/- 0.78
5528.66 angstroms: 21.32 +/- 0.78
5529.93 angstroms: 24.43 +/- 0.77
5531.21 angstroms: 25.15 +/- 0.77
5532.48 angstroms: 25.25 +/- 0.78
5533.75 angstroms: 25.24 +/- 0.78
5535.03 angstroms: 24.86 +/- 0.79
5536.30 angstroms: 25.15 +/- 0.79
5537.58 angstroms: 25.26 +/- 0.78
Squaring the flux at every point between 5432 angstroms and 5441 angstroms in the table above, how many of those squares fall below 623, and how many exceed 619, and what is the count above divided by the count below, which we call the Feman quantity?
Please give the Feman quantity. 2.5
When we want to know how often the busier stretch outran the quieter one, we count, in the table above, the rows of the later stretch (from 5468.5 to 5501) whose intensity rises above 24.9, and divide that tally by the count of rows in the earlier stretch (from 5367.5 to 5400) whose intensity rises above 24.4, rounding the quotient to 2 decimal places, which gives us 0.44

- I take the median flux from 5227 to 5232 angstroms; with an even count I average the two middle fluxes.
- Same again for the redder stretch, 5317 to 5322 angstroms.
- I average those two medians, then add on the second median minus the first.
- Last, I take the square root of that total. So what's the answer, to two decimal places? 5.12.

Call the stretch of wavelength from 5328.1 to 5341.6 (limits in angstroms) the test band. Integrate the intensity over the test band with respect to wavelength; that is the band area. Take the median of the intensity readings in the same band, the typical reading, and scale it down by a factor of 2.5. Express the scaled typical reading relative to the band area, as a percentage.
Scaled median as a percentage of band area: 3.04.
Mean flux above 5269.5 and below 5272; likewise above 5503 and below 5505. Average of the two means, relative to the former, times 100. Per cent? 109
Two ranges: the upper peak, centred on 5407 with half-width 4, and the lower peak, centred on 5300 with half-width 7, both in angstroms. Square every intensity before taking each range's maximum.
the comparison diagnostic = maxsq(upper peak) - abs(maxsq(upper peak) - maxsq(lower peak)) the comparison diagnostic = 623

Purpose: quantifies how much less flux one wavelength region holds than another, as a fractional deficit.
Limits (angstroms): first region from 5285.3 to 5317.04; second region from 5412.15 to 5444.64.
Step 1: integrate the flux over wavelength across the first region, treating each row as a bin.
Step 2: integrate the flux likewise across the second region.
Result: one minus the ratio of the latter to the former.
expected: -0.010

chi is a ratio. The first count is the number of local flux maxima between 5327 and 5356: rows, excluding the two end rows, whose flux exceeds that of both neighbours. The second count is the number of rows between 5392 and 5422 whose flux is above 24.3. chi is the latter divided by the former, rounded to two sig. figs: 2.5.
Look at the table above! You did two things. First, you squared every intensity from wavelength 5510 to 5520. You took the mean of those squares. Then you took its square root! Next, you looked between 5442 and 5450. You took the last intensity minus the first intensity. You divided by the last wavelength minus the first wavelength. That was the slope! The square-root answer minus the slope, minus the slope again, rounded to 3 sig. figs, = 24.6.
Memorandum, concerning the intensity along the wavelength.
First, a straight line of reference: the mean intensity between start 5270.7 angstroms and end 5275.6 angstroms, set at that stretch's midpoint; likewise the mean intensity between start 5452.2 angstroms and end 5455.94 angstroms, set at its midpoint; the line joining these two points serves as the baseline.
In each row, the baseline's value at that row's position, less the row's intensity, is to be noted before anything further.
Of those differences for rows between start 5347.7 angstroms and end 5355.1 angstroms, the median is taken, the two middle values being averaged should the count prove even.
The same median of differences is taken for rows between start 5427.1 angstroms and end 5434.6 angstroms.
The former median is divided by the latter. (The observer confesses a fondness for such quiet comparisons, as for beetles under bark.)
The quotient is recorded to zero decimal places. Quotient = -2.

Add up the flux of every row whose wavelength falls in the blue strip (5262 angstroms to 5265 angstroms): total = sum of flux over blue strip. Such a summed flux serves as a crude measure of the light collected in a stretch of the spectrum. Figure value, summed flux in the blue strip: 43.6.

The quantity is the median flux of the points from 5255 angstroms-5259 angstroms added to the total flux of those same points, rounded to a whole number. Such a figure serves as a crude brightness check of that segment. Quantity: 106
